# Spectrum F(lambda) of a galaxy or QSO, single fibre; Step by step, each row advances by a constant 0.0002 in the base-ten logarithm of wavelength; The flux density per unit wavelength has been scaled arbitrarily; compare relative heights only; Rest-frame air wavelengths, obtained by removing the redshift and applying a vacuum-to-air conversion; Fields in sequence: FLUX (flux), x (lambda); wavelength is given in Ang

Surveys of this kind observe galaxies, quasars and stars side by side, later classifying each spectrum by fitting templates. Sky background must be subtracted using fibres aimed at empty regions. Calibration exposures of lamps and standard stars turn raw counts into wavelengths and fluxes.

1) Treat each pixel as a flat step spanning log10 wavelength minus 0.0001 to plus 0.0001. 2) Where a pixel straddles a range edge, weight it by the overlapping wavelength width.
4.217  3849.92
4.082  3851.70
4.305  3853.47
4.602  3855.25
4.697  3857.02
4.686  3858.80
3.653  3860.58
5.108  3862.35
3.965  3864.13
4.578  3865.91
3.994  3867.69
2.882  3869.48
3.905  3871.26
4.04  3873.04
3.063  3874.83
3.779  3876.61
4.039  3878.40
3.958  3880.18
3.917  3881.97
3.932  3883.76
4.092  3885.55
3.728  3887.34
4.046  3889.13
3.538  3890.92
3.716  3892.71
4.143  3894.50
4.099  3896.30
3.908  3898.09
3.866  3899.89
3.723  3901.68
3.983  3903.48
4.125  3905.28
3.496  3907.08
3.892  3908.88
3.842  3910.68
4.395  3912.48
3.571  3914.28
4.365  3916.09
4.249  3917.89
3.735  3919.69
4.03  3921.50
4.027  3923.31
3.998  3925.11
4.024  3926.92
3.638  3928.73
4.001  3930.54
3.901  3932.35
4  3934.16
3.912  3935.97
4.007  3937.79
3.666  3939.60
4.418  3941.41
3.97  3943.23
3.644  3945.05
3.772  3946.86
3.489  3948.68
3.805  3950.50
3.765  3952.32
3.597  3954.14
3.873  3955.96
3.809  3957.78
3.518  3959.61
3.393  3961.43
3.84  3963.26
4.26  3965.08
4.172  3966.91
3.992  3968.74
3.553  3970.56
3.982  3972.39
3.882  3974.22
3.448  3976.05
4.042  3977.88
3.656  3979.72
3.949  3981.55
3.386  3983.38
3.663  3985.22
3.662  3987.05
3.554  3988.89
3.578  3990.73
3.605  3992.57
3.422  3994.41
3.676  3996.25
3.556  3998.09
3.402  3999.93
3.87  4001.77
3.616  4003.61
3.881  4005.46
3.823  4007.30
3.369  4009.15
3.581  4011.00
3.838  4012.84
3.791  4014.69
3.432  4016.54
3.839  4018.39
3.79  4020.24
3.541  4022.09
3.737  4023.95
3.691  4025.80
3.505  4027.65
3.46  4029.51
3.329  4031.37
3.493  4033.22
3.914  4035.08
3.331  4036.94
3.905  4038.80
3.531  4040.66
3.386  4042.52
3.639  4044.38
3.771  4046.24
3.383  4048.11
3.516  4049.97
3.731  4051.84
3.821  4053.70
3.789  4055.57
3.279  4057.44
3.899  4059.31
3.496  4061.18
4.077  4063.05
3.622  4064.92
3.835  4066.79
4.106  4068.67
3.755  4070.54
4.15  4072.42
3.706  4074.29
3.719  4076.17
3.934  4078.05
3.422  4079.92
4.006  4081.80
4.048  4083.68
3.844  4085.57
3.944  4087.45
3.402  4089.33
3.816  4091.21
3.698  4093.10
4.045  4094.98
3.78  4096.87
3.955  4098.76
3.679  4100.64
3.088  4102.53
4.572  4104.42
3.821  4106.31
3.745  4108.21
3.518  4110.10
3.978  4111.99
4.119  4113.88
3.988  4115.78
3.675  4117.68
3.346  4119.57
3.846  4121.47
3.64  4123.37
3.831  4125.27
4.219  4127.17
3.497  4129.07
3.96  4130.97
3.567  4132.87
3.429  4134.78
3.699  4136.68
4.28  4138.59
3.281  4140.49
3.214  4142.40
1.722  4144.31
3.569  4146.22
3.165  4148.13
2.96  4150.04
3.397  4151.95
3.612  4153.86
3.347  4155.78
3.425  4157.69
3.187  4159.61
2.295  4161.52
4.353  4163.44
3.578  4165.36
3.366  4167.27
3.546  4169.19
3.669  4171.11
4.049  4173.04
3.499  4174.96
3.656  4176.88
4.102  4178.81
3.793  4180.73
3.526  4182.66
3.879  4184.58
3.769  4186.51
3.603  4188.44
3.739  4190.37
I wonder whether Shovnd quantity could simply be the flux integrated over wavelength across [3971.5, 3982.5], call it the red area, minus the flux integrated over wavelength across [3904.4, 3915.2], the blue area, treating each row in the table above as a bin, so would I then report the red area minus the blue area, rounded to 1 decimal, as 0.1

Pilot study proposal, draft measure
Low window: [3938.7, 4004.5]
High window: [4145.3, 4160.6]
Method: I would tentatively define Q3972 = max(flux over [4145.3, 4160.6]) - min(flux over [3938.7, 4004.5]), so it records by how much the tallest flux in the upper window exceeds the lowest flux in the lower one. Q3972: 0.2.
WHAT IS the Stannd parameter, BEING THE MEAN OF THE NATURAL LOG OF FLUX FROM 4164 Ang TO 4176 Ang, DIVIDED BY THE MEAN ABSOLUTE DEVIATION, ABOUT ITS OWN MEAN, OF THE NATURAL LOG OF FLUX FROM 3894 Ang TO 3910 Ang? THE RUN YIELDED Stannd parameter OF 33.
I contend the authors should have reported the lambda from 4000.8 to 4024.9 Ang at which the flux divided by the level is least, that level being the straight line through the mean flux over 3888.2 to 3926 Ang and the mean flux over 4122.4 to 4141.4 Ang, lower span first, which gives 4009.15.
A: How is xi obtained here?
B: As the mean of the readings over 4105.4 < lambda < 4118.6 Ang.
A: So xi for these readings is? 3.83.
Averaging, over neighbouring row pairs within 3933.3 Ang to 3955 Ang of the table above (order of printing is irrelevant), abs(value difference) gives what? 0.271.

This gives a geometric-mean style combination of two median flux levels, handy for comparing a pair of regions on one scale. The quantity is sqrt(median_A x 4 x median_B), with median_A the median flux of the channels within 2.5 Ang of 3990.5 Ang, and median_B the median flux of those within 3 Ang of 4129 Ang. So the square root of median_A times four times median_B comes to 7.5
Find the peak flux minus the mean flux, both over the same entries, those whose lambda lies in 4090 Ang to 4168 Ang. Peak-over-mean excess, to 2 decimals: 0.98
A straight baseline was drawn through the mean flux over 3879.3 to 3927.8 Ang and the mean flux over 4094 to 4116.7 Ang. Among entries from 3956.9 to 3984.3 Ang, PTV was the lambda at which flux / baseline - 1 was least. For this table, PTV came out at 3961.43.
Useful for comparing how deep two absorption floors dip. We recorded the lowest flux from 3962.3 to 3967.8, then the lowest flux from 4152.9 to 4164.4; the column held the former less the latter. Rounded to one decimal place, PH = 1.5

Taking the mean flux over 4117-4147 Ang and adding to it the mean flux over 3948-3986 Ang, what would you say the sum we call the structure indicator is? 7.31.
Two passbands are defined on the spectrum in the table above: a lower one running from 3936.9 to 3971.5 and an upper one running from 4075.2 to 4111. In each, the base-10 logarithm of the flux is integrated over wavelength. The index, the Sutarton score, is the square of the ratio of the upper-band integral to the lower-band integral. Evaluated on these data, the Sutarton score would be 1.06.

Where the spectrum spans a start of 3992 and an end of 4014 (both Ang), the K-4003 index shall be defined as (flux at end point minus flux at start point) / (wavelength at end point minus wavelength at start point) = 0.011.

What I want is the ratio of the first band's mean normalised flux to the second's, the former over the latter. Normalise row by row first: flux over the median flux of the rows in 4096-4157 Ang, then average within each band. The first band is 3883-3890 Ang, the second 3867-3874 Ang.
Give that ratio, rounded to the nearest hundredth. 1.07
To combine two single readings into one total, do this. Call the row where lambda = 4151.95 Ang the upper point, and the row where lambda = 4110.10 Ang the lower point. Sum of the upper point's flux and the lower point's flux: 6.9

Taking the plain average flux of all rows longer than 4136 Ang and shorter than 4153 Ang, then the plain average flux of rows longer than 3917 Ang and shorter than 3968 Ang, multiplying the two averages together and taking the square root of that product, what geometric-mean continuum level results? 3.55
